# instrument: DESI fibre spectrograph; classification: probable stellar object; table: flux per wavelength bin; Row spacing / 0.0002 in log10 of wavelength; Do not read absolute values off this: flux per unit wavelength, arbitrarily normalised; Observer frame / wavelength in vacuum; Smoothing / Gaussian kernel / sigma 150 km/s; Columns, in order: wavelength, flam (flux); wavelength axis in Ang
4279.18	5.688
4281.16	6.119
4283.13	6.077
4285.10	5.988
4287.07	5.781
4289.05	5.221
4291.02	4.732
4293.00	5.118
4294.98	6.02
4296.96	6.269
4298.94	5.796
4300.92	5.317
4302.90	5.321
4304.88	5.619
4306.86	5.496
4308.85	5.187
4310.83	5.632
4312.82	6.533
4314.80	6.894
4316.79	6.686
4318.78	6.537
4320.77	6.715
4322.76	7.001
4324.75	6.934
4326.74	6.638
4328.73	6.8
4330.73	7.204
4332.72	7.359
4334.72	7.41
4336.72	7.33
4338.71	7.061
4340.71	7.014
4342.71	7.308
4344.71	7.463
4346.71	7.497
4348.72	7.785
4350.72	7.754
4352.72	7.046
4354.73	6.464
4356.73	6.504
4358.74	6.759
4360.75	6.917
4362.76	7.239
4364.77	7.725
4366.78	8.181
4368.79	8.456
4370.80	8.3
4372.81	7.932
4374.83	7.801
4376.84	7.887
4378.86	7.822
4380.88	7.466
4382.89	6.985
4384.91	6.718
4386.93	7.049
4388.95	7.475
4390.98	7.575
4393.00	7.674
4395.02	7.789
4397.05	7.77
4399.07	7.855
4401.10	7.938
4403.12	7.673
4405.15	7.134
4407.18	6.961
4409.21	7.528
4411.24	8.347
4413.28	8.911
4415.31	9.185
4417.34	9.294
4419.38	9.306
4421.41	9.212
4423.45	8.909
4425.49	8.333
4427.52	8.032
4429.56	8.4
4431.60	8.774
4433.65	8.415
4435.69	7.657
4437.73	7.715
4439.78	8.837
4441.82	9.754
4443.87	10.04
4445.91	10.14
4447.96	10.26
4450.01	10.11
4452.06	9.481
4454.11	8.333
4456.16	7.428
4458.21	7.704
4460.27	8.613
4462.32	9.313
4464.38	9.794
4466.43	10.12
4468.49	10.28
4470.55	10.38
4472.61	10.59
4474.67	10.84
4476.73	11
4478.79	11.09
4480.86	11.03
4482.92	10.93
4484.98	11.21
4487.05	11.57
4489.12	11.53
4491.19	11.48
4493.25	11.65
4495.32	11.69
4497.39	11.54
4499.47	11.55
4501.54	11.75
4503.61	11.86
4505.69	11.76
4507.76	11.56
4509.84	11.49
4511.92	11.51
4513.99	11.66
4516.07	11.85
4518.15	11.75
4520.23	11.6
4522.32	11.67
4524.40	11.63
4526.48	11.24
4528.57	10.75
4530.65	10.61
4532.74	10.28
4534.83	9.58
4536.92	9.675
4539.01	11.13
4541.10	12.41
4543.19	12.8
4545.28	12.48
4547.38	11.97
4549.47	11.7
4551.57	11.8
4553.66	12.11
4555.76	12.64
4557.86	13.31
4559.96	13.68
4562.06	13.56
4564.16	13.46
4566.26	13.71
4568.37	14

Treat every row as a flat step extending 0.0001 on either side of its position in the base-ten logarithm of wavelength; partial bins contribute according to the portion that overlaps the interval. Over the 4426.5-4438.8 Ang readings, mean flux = 8.2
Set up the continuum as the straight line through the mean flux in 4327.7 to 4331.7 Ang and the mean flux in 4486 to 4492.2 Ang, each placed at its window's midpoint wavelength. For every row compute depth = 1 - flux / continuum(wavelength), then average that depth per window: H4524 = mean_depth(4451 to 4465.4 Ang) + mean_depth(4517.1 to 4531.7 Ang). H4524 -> 0.28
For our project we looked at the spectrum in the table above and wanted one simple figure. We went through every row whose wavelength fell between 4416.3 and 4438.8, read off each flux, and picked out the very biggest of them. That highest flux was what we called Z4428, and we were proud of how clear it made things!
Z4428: 9.306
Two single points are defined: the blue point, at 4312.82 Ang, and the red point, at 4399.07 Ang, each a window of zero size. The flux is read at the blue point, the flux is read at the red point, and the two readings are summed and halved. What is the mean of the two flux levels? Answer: 7.2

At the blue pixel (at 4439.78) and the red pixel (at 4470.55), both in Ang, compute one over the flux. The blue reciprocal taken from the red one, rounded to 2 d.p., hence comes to -0.02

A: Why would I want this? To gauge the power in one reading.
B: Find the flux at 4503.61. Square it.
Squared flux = 141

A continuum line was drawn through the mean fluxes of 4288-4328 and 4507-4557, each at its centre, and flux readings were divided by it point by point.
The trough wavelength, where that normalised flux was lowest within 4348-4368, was 4356.73 Ang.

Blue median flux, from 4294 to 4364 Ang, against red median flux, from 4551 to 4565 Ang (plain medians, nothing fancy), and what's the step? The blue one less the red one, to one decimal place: -6.5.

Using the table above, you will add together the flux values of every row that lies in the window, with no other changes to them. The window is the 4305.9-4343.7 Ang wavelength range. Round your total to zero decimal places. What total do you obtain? 128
